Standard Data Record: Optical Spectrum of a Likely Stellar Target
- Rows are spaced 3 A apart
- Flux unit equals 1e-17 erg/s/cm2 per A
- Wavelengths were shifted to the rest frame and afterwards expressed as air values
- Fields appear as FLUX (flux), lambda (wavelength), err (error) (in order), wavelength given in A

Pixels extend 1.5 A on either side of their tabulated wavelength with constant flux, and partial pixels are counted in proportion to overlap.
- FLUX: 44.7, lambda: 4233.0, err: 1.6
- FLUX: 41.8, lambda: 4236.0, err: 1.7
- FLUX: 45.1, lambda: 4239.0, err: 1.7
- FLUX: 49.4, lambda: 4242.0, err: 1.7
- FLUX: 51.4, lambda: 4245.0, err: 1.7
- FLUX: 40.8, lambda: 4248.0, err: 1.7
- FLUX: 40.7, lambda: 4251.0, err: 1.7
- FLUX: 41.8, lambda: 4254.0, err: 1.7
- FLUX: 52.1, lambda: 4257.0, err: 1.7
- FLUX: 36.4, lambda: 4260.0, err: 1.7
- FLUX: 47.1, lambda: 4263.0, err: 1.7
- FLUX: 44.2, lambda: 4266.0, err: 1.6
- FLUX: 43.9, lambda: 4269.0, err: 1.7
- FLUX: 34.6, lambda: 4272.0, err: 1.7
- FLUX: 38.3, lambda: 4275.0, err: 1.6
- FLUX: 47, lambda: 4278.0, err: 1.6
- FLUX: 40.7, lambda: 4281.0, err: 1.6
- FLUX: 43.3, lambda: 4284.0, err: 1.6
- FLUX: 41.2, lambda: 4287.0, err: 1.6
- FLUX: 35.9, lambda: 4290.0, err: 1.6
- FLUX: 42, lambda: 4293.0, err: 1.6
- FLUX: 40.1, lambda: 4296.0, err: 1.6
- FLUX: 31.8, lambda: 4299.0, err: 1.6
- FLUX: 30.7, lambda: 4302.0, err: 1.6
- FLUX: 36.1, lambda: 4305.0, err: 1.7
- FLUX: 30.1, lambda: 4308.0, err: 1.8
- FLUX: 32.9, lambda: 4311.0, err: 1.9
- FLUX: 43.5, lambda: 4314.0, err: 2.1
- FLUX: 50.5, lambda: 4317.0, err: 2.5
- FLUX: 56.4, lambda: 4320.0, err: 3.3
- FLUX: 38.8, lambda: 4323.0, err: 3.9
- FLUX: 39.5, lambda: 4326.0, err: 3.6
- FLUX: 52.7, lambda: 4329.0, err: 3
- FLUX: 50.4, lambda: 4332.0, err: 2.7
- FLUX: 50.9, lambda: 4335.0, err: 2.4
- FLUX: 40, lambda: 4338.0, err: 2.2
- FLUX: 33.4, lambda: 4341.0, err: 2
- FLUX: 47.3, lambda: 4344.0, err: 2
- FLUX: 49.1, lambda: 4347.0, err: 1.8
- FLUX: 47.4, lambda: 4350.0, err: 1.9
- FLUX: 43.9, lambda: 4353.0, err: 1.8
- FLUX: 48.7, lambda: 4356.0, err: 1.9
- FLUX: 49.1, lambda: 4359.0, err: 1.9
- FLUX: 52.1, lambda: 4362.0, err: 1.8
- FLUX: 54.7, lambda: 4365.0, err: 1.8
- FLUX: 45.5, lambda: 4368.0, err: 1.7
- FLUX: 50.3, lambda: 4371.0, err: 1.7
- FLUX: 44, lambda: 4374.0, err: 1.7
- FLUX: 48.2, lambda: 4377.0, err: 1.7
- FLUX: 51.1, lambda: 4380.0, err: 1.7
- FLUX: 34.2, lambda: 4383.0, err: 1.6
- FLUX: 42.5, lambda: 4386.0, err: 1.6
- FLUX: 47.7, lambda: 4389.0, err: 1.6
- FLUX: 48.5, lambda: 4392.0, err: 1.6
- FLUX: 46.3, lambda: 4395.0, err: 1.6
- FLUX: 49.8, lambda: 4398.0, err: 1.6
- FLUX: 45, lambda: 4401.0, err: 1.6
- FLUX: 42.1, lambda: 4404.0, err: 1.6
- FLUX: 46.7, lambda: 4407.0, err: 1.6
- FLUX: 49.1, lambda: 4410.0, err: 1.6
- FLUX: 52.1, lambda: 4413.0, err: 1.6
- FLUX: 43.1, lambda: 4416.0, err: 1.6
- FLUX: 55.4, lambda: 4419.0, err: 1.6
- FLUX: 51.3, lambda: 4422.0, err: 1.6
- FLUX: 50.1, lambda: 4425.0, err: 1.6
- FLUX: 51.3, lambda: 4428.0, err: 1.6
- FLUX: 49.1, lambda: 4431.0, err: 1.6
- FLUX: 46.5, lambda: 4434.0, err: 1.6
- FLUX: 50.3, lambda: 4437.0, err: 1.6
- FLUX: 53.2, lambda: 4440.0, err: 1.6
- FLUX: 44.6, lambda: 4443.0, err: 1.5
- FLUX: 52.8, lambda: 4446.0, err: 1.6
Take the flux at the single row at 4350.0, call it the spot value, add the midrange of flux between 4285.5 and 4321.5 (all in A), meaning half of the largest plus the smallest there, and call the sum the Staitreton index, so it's 91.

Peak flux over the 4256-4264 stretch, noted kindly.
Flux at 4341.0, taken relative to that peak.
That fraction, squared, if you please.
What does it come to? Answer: 0.4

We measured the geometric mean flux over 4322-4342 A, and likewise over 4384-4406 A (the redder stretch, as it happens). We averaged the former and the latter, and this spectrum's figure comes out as 44.5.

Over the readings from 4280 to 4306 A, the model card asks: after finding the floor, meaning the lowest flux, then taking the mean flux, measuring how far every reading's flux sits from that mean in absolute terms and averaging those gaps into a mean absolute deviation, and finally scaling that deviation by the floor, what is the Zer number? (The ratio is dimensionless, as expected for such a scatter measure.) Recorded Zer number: 0.13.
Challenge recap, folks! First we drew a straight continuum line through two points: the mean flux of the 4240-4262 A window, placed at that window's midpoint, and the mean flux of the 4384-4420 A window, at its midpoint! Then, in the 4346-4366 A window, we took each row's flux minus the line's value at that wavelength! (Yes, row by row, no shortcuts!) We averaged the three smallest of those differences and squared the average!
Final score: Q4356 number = 0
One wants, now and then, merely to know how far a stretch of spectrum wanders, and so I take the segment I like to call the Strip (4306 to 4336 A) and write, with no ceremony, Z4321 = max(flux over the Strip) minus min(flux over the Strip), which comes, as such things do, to 26.3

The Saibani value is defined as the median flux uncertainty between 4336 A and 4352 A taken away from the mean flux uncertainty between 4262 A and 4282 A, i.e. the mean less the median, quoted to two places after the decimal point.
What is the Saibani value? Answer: -0.36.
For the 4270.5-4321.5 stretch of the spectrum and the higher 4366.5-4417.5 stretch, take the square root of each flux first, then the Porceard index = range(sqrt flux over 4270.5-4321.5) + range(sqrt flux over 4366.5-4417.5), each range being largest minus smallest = 3.4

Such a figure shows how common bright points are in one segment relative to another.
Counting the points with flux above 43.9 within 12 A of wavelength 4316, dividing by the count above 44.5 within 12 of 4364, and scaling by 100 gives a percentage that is 33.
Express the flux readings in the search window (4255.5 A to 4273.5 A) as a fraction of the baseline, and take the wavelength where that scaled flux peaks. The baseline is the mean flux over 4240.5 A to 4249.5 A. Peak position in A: 4257.0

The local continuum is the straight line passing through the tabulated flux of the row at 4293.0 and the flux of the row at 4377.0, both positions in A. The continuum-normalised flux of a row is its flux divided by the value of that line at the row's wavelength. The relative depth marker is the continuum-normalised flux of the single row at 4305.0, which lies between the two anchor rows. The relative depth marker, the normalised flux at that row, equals 0.84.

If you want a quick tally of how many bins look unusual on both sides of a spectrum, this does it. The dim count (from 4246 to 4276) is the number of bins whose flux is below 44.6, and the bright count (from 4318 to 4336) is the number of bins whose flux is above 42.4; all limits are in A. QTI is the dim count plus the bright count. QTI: 12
